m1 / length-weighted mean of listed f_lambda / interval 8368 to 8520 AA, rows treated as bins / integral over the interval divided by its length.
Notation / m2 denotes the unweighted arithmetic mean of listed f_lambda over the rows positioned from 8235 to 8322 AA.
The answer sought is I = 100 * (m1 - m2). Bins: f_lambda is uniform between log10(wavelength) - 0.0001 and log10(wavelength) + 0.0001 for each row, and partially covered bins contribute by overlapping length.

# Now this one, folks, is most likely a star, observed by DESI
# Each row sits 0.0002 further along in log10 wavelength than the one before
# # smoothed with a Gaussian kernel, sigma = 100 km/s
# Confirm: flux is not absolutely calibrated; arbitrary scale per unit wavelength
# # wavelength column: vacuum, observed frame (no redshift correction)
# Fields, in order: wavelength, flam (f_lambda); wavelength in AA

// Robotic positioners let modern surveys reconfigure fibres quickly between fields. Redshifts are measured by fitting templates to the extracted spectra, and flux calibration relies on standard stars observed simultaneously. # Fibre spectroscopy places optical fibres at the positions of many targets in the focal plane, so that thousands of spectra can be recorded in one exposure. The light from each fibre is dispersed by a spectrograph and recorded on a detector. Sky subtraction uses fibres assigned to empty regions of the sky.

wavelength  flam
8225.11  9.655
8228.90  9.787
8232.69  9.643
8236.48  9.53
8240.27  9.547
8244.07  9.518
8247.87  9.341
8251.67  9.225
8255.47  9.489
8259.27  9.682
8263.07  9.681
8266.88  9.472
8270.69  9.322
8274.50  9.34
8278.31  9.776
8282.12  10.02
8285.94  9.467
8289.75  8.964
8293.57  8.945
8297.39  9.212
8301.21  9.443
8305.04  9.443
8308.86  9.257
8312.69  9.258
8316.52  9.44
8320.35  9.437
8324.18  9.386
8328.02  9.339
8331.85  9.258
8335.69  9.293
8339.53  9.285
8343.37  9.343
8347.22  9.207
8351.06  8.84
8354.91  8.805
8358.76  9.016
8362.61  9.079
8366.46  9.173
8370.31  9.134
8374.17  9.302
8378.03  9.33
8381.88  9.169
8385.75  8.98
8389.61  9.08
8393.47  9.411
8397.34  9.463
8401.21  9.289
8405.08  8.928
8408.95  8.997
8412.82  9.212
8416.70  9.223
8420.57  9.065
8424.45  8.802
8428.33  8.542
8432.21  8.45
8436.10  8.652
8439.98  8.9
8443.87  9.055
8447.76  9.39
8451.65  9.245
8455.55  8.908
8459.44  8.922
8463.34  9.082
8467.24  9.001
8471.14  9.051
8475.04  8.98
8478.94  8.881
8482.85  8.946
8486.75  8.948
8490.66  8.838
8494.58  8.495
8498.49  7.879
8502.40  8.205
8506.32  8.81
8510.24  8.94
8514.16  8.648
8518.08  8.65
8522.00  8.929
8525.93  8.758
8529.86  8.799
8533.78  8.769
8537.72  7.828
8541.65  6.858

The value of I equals -48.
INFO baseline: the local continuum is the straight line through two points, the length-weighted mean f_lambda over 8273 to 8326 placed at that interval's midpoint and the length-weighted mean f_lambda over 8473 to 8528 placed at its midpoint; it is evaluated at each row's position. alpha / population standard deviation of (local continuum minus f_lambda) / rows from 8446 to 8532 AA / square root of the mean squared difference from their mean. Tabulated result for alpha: 0.28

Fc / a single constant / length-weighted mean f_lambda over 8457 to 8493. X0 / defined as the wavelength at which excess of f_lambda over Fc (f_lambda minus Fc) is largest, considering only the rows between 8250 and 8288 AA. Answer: 8282.12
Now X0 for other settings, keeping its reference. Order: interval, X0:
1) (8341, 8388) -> 8343.37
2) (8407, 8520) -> 8447.76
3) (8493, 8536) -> 8510.24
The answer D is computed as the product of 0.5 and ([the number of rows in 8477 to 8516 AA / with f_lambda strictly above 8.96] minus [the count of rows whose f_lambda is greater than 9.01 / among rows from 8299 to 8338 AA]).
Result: -5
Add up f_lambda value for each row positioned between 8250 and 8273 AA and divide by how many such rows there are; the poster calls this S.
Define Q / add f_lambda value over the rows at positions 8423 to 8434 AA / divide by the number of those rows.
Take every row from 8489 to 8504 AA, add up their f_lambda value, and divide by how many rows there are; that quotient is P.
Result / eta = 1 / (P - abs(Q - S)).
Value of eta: 0.134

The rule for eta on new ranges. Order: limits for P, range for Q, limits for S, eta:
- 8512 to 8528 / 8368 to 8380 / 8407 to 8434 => 0.119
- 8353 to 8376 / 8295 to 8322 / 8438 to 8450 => 0.113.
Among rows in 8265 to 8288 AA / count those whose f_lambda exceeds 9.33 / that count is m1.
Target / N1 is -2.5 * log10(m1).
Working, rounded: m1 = 5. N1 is -1.7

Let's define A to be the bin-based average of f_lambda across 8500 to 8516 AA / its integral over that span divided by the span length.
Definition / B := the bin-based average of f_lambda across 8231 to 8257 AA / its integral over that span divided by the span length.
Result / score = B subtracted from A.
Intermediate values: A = 8.63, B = 9.47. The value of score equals -0.8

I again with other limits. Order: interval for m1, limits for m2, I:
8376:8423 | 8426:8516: 36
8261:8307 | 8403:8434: 52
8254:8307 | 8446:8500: 55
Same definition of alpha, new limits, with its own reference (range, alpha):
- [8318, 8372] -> 0.16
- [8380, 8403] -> 0.19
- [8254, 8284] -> 0.23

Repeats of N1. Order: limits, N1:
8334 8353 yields 0.0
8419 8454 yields 0.0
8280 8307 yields -1.5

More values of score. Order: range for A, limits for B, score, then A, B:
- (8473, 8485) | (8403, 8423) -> -0.1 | 8.94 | 9.08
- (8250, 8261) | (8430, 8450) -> 0.6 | 9.47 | 8.89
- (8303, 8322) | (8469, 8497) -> 0.5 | 9.36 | 8.86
